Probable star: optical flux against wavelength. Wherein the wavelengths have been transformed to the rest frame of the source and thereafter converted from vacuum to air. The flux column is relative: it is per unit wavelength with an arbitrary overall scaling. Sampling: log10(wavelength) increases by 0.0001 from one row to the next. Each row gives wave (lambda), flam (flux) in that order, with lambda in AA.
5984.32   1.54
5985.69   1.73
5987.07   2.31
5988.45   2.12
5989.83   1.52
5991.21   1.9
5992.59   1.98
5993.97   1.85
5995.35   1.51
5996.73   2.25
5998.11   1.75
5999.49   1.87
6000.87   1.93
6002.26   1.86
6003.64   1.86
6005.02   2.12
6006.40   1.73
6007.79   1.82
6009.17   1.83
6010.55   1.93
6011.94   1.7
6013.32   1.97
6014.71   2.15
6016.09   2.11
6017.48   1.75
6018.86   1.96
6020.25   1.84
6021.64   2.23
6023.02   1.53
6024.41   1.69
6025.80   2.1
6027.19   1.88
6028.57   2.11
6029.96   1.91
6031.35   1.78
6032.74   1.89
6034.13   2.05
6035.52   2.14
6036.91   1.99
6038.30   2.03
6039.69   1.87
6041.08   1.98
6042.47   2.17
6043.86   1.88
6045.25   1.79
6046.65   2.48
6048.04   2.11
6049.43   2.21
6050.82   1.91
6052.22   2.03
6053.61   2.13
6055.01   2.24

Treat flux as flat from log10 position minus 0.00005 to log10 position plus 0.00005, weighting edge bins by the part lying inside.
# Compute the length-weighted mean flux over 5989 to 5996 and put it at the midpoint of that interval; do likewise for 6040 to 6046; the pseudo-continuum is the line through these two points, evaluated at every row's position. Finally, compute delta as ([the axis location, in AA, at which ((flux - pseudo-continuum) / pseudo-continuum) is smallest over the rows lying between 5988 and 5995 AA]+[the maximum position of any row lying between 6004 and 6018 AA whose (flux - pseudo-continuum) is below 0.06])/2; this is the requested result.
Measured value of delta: 6003.7 AA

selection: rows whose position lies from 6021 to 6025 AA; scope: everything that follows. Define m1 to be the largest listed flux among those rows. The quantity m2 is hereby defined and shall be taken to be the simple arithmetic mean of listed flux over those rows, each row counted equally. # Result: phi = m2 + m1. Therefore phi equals 4.05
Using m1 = 2.23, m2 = 1.82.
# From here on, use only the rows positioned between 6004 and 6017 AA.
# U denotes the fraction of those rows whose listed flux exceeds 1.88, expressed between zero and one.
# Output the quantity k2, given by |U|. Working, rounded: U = 0.56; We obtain 0.56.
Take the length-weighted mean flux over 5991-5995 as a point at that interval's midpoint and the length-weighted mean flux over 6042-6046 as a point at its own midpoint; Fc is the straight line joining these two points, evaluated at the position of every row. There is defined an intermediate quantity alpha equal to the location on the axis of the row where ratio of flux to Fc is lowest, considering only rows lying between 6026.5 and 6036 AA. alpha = 6031.35 AA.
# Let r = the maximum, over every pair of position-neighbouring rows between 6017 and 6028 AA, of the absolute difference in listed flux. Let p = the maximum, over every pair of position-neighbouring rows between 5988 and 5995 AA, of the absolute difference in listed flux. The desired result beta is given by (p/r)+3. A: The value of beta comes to 3.9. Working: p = 0.60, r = 0.70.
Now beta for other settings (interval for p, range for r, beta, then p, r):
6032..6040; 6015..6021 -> 3.4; 0.16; 0.36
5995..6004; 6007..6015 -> 5.7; 0.74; 0.27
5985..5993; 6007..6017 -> 5.2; 0.60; 0.27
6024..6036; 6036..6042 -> 5.6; 0.41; 0.16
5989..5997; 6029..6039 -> 7.6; 0.74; 0.16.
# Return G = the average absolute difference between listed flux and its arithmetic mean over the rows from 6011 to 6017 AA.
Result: 0.15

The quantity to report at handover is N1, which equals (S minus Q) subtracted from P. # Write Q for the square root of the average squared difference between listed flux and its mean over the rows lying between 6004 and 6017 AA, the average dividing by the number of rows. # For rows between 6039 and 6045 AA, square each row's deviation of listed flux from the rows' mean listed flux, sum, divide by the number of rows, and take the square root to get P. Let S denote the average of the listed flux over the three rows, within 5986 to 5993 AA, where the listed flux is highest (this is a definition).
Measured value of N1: -1.86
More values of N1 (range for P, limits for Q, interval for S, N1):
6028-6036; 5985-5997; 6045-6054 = -1.87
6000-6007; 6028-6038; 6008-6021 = -1.83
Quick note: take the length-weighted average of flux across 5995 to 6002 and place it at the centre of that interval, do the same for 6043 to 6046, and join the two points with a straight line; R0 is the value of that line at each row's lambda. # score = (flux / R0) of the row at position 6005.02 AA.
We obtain 1.13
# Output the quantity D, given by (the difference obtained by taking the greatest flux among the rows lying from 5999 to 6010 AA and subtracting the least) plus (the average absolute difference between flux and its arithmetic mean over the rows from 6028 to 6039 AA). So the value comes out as 0.49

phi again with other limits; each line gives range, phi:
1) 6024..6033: 4.02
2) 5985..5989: 4.36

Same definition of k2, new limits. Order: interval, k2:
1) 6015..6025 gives 0.43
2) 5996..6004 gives 0.33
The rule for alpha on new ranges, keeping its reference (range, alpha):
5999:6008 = 6006.40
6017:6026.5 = 6023.02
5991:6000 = 5995.35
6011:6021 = 6011.94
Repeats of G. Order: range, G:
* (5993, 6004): 0.12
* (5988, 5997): 0.21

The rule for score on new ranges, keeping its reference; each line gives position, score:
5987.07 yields 1.23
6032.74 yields 1.01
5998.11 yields 0.93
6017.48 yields 0.94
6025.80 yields 1.12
